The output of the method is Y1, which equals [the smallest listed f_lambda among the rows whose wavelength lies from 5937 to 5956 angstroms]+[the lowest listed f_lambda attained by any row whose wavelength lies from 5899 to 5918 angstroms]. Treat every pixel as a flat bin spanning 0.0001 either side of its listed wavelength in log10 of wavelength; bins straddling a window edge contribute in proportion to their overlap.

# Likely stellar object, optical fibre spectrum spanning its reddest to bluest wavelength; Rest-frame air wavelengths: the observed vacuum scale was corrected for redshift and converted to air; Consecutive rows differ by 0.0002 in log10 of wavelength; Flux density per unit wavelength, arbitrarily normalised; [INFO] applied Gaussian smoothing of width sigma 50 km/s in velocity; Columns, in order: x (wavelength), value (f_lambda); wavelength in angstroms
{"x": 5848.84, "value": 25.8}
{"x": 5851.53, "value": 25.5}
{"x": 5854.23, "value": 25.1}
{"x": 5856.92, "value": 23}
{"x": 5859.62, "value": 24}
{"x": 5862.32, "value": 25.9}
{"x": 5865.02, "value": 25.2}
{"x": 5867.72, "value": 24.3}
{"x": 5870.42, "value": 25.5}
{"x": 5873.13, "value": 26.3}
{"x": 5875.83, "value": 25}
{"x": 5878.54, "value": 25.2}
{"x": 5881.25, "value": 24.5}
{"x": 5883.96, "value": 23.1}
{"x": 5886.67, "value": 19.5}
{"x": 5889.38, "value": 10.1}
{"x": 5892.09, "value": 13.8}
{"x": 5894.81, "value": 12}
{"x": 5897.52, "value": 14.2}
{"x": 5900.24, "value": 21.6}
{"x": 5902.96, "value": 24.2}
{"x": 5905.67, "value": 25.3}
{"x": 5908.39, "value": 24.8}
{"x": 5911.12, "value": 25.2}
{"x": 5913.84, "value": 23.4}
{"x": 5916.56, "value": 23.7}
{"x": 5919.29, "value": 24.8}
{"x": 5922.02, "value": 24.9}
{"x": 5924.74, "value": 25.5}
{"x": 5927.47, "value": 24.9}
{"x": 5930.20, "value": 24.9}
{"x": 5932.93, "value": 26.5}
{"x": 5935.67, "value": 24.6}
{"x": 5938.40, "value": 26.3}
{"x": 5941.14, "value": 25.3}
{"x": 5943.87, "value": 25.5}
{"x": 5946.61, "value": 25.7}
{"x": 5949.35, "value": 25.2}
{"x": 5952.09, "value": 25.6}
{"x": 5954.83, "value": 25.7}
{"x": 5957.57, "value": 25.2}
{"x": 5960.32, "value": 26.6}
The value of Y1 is 46.8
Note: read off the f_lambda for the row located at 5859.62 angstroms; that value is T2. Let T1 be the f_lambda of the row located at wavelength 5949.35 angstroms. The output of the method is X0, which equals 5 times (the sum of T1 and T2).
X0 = 246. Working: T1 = 25.2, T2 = 24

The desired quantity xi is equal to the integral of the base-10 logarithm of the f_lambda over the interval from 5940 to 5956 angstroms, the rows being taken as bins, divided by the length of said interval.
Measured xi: 1.41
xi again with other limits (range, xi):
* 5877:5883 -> 1.39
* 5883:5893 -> 1.20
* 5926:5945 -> 1.41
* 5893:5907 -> 1.27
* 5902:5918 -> 1.39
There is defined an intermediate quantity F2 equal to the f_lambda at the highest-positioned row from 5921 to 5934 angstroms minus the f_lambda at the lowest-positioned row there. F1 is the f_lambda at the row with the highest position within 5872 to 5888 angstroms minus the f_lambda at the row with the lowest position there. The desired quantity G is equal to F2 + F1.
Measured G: -5.2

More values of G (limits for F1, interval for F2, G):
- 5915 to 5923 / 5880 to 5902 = -1.7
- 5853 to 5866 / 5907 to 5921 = 0.1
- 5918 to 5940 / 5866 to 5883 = 1.7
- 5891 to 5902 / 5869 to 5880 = 7.5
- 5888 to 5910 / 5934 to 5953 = 15.7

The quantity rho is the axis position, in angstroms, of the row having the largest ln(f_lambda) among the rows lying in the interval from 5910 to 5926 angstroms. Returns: 5924.74 angstroms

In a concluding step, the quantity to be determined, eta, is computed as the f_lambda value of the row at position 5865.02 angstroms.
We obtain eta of 25.2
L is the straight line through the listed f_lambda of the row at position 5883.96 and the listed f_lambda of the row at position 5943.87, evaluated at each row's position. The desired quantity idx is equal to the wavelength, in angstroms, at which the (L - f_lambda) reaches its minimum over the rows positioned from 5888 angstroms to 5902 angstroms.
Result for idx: 5900.24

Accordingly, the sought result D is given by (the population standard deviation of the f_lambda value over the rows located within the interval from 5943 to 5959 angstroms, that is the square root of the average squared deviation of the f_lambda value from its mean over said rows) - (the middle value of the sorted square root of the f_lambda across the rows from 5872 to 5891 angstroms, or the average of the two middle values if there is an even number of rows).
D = -4.7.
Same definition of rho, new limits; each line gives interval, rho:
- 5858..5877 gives 5873.13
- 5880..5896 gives 5881.25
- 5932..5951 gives 5932.93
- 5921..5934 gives 5932.93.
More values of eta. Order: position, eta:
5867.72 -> 24.3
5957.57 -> 25.2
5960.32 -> 26.6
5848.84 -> 25.8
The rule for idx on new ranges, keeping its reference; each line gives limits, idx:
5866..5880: 5873.13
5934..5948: 5938.40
